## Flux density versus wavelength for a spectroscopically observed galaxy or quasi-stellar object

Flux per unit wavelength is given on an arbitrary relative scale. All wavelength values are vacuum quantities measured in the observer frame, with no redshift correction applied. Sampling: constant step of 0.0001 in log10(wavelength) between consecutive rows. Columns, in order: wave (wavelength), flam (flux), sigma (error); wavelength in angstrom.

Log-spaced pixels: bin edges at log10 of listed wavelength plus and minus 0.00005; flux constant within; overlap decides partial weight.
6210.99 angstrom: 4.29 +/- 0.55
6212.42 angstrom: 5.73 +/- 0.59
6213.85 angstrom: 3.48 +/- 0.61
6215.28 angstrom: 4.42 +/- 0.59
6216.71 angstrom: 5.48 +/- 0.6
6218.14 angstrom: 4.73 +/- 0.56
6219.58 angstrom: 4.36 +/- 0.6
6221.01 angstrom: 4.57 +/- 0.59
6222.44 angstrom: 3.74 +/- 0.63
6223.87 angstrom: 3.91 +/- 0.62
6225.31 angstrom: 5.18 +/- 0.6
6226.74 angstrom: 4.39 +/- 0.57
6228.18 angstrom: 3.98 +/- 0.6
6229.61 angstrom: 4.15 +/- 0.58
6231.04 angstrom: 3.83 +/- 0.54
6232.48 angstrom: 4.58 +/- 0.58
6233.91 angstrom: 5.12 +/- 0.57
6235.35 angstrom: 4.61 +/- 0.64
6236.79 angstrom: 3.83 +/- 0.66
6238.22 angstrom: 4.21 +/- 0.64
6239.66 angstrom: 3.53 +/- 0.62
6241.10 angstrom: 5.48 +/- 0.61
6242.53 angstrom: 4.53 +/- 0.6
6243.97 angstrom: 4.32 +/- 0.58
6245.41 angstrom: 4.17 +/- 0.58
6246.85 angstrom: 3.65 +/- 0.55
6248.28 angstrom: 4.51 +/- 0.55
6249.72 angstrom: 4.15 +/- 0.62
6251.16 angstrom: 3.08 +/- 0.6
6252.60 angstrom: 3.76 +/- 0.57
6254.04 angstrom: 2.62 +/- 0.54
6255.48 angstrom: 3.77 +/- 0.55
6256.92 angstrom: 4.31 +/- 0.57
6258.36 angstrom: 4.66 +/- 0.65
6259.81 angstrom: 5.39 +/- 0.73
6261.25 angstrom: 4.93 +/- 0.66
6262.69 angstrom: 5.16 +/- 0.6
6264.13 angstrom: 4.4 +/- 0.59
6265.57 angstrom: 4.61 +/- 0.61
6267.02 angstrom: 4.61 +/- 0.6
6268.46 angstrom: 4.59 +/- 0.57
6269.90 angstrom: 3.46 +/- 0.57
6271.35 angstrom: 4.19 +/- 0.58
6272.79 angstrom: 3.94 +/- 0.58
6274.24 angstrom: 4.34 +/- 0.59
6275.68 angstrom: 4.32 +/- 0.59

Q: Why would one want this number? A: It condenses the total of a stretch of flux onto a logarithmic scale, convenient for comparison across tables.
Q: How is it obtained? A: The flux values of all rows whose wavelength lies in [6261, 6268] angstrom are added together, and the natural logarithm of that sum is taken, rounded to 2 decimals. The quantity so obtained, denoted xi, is 3.17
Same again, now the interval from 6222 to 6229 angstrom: 3.05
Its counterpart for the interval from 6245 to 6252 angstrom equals 2.97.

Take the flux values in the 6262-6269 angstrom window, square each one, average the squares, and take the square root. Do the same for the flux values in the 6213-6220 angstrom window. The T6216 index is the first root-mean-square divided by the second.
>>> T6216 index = 1.03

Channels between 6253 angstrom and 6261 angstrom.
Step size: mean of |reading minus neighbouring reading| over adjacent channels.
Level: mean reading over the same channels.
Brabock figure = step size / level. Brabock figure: 0.17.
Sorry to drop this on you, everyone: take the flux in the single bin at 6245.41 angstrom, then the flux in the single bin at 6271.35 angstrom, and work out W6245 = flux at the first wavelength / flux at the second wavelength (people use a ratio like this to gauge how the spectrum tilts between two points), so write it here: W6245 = 1.00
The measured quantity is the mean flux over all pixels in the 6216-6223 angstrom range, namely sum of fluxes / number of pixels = 4.6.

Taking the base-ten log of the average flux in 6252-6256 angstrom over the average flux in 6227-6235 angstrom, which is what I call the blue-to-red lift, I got -0.11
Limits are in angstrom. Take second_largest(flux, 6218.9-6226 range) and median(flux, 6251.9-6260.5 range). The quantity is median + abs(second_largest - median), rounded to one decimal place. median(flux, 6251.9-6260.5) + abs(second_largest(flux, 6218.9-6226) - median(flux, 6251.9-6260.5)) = 4.6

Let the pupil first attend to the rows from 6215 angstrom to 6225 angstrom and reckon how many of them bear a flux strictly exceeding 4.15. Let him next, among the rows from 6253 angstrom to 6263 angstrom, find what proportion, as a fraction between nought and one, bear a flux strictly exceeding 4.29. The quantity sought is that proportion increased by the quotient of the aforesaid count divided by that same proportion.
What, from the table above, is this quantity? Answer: 8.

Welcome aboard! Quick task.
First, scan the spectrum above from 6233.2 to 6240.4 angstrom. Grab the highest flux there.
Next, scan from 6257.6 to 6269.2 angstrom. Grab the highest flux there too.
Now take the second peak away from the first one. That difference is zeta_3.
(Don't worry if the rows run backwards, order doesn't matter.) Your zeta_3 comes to -0.27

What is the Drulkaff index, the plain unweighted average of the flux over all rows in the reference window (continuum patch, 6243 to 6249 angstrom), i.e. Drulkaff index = 4.2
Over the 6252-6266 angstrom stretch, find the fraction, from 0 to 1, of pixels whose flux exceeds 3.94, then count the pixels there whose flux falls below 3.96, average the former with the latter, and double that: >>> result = 3.7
